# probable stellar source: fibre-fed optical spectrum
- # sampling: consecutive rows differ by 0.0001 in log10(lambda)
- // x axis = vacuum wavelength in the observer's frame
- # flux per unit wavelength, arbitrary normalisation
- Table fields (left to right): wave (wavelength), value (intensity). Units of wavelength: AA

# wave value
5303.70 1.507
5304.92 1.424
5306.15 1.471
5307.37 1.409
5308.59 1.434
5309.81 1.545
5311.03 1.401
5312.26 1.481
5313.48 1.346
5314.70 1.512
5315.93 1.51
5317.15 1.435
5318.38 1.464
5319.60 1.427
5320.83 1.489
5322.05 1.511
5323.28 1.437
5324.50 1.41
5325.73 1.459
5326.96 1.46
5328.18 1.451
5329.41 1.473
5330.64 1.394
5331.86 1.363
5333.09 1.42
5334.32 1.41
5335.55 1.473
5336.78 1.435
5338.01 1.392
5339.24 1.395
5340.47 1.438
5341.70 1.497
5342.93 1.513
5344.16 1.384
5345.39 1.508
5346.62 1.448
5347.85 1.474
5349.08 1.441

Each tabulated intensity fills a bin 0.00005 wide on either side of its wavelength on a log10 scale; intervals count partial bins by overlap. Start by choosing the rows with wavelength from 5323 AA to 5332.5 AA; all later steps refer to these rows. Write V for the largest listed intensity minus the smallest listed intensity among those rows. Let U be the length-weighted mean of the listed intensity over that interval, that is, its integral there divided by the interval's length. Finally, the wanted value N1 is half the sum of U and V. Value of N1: 0.771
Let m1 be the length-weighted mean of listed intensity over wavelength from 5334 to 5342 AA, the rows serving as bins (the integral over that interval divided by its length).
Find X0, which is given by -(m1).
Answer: -1.43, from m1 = 1.43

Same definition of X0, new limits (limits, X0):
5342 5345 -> -1.46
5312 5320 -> -1.45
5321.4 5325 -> -1.46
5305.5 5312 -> -1.45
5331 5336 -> -1.41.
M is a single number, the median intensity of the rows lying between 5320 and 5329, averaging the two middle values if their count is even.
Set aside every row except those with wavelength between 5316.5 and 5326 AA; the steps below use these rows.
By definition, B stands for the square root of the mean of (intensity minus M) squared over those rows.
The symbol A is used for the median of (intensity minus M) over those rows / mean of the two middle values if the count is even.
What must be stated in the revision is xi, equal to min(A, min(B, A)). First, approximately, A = -0.011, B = 0.032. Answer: -0.011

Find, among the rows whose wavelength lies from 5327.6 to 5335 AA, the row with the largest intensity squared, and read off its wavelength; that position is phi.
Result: 5329.41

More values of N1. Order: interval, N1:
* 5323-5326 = 0.741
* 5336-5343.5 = 0.783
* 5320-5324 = 0.774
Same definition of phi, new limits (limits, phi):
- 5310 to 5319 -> 5314.70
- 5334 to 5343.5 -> 5342.93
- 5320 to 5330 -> 5322.05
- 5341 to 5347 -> 5342.93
